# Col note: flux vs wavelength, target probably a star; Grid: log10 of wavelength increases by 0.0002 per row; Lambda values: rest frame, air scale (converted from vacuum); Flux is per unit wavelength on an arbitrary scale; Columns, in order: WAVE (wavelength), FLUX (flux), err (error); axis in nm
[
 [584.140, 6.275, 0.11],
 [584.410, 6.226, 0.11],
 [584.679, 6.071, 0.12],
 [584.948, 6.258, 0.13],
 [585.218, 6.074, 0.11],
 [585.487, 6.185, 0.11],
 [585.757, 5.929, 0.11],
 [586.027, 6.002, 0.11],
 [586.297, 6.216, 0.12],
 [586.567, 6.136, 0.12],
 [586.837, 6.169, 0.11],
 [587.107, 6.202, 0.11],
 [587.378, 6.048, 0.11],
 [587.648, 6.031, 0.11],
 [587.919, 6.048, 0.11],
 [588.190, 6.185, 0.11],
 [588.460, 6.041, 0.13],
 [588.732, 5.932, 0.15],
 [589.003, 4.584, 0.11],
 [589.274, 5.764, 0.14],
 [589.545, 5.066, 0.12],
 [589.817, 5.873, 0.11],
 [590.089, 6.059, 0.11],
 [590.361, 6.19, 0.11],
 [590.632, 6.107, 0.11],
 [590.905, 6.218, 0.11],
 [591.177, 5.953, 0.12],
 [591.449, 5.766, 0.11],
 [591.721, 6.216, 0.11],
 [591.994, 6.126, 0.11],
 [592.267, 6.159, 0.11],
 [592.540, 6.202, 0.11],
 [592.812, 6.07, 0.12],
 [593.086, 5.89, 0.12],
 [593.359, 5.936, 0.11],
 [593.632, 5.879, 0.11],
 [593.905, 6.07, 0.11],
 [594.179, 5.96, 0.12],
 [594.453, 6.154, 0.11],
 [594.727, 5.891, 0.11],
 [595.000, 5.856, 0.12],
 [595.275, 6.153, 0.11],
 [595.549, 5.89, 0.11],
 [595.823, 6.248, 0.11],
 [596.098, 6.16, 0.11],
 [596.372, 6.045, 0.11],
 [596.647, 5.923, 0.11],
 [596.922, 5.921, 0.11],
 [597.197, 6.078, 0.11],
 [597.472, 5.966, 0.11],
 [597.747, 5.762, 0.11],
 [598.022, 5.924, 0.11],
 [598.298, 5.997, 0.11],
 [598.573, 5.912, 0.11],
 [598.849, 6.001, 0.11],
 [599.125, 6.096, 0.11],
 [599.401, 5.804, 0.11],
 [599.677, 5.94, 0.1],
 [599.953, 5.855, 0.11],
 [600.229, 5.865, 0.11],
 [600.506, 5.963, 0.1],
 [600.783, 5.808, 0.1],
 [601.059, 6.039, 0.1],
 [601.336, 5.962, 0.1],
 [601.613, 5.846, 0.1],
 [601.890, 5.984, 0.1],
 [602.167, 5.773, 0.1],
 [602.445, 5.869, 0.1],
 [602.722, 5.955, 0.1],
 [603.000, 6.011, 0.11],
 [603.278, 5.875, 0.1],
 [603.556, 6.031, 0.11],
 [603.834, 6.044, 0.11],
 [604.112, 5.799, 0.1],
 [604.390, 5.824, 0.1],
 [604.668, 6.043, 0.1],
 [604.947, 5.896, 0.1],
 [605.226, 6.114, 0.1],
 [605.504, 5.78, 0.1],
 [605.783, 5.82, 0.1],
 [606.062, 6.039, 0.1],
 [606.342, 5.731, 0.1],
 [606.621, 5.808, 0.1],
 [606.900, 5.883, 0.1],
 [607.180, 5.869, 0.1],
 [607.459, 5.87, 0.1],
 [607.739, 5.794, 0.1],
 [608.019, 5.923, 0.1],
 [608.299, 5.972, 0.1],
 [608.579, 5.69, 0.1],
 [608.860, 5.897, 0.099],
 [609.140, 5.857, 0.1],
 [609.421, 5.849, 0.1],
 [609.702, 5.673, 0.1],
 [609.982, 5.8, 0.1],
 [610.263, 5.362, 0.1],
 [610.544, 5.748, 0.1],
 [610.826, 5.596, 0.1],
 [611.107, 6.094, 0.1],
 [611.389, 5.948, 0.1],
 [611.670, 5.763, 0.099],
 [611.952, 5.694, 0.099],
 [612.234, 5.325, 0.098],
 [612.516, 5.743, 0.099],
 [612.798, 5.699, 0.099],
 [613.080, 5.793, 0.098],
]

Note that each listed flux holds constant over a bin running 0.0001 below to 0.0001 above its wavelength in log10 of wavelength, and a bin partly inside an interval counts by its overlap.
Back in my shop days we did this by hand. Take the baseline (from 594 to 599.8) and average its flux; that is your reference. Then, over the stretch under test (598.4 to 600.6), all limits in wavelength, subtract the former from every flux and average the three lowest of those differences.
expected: -0.14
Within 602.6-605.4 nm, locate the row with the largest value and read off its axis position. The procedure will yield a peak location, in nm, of 605.226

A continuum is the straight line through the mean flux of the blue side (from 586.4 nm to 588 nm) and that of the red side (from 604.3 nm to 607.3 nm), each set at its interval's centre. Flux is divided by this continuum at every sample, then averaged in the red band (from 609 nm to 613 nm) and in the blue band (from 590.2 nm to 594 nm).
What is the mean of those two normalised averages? 0.991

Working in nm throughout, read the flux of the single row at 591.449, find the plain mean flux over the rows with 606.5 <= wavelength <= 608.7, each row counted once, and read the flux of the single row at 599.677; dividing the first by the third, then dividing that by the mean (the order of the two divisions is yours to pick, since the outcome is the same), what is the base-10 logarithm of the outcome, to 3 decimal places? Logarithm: -0.780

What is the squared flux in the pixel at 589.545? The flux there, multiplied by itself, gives 26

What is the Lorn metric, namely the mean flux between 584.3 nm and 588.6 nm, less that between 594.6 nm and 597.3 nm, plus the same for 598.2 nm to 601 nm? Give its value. 6.02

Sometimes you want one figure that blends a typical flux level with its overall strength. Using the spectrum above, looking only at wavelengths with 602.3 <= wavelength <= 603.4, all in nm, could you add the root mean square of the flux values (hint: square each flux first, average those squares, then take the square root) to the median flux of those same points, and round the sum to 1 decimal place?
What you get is 11.8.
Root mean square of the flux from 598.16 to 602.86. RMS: 5.92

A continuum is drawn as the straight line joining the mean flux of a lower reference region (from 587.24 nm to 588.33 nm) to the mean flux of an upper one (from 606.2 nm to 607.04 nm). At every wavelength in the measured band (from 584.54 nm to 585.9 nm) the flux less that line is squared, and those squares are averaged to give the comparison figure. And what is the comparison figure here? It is 0.012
